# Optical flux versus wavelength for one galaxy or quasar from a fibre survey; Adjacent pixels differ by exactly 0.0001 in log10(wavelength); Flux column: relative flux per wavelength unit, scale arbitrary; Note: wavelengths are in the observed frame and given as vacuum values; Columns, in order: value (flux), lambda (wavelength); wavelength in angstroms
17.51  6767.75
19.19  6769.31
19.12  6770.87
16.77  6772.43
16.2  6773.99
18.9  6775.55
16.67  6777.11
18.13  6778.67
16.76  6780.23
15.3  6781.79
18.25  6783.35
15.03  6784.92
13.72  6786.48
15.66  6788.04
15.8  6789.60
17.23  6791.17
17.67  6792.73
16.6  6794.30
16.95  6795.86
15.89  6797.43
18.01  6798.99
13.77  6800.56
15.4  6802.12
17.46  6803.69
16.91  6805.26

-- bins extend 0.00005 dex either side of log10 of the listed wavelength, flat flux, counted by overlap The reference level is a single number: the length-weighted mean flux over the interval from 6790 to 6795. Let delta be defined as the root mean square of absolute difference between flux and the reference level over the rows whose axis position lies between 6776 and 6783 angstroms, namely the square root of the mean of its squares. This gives 1.05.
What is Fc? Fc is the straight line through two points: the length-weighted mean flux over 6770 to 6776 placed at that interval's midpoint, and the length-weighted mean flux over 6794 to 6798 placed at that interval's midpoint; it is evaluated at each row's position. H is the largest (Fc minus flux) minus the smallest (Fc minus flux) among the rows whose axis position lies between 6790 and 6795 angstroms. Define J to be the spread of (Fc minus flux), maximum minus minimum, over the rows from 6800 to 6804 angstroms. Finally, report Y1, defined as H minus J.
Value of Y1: -2.9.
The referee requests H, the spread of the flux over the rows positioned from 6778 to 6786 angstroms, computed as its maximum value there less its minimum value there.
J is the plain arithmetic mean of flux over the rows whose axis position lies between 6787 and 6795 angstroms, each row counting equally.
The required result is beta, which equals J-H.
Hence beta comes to 13.4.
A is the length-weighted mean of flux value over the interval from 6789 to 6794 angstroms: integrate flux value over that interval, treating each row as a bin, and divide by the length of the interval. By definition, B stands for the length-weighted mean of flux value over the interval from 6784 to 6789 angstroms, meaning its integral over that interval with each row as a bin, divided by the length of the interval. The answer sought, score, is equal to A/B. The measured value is 1.13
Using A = 16.9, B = 14.9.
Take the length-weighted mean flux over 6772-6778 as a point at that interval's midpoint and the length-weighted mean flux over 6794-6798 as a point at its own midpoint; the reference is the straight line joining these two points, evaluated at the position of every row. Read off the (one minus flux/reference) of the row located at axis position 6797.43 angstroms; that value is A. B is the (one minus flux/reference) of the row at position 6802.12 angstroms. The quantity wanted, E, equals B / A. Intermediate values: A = 0.034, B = 0.06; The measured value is 2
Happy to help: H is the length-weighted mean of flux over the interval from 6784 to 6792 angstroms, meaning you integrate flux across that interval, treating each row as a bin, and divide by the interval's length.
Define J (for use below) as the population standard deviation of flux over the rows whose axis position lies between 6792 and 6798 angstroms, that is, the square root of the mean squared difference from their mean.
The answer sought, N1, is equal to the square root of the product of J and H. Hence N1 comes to 3.2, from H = 15.5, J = 0.6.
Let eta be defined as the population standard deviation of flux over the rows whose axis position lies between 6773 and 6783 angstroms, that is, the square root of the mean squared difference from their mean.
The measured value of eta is 1.2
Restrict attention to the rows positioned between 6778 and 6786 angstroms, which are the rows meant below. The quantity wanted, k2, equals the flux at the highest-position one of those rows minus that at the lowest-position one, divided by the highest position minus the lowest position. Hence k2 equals -0.5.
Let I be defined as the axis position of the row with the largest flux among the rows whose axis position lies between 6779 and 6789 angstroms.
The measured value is 6783.35 angstroms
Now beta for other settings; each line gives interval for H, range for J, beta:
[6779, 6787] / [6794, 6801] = 11.7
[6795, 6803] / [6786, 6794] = 11.8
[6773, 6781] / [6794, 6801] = 13.5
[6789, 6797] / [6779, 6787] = 13.9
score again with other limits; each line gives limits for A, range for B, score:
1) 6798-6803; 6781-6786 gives 0.98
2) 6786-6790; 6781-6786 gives 0.94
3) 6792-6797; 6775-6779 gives 0.95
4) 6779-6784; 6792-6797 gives 0.99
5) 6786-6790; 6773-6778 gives 0.88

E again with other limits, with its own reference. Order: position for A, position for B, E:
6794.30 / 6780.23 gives -5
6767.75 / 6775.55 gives 18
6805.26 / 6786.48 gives -4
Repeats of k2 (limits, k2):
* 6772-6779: 0.2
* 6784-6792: 0.4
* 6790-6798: -0.2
